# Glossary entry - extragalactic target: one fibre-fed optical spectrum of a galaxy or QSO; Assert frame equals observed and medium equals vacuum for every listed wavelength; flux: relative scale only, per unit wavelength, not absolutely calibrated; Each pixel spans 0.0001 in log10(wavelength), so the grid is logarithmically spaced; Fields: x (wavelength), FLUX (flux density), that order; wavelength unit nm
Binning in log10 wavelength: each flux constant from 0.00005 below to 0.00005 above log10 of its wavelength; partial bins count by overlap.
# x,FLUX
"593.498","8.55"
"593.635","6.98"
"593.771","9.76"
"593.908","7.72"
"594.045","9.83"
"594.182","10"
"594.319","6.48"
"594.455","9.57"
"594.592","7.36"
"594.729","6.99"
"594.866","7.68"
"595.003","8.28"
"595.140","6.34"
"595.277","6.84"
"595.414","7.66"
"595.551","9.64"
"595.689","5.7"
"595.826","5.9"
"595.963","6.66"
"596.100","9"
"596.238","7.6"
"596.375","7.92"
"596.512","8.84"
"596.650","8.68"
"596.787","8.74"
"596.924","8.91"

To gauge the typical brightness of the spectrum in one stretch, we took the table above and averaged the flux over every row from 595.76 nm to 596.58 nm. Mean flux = 7.7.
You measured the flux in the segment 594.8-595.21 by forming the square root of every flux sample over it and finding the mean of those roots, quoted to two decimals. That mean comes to 2.72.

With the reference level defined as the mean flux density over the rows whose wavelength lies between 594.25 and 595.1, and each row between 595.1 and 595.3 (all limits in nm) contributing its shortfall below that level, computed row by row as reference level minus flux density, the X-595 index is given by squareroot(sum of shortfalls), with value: 1.5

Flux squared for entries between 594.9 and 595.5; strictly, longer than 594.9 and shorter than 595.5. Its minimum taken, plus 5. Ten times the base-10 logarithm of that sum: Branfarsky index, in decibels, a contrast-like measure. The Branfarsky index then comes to 16.6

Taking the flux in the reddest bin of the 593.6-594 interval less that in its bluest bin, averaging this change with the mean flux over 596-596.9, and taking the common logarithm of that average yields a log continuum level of 0.66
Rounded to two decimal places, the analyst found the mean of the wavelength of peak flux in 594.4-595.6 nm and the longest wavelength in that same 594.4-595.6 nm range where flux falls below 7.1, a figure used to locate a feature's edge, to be 595.41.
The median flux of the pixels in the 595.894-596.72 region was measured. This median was 8.3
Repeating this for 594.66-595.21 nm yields 7.3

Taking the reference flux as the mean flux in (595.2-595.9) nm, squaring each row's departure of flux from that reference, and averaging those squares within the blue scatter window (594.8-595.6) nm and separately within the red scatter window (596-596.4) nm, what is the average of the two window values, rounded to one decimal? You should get 1.4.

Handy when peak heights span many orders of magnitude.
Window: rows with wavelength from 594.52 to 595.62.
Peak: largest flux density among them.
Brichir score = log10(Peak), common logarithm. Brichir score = 0.98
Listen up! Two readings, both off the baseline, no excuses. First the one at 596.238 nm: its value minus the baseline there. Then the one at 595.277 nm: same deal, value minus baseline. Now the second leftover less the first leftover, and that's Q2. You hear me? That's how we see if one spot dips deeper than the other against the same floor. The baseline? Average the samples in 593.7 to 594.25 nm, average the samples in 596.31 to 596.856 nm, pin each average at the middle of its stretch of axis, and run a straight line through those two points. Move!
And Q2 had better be -1.0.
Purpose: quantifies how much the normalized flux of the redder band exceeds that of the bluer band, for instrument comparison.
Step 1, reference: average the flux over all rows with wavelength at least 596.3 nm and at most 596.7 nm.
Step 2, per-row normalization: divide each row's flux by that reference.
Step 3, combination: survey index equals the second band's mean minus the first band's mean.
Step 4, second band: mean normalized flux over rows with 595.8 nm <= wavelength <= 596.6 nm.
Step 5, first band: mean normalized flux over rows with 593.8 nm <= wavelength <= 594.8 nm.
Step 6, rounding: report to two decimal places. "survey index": -0.07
